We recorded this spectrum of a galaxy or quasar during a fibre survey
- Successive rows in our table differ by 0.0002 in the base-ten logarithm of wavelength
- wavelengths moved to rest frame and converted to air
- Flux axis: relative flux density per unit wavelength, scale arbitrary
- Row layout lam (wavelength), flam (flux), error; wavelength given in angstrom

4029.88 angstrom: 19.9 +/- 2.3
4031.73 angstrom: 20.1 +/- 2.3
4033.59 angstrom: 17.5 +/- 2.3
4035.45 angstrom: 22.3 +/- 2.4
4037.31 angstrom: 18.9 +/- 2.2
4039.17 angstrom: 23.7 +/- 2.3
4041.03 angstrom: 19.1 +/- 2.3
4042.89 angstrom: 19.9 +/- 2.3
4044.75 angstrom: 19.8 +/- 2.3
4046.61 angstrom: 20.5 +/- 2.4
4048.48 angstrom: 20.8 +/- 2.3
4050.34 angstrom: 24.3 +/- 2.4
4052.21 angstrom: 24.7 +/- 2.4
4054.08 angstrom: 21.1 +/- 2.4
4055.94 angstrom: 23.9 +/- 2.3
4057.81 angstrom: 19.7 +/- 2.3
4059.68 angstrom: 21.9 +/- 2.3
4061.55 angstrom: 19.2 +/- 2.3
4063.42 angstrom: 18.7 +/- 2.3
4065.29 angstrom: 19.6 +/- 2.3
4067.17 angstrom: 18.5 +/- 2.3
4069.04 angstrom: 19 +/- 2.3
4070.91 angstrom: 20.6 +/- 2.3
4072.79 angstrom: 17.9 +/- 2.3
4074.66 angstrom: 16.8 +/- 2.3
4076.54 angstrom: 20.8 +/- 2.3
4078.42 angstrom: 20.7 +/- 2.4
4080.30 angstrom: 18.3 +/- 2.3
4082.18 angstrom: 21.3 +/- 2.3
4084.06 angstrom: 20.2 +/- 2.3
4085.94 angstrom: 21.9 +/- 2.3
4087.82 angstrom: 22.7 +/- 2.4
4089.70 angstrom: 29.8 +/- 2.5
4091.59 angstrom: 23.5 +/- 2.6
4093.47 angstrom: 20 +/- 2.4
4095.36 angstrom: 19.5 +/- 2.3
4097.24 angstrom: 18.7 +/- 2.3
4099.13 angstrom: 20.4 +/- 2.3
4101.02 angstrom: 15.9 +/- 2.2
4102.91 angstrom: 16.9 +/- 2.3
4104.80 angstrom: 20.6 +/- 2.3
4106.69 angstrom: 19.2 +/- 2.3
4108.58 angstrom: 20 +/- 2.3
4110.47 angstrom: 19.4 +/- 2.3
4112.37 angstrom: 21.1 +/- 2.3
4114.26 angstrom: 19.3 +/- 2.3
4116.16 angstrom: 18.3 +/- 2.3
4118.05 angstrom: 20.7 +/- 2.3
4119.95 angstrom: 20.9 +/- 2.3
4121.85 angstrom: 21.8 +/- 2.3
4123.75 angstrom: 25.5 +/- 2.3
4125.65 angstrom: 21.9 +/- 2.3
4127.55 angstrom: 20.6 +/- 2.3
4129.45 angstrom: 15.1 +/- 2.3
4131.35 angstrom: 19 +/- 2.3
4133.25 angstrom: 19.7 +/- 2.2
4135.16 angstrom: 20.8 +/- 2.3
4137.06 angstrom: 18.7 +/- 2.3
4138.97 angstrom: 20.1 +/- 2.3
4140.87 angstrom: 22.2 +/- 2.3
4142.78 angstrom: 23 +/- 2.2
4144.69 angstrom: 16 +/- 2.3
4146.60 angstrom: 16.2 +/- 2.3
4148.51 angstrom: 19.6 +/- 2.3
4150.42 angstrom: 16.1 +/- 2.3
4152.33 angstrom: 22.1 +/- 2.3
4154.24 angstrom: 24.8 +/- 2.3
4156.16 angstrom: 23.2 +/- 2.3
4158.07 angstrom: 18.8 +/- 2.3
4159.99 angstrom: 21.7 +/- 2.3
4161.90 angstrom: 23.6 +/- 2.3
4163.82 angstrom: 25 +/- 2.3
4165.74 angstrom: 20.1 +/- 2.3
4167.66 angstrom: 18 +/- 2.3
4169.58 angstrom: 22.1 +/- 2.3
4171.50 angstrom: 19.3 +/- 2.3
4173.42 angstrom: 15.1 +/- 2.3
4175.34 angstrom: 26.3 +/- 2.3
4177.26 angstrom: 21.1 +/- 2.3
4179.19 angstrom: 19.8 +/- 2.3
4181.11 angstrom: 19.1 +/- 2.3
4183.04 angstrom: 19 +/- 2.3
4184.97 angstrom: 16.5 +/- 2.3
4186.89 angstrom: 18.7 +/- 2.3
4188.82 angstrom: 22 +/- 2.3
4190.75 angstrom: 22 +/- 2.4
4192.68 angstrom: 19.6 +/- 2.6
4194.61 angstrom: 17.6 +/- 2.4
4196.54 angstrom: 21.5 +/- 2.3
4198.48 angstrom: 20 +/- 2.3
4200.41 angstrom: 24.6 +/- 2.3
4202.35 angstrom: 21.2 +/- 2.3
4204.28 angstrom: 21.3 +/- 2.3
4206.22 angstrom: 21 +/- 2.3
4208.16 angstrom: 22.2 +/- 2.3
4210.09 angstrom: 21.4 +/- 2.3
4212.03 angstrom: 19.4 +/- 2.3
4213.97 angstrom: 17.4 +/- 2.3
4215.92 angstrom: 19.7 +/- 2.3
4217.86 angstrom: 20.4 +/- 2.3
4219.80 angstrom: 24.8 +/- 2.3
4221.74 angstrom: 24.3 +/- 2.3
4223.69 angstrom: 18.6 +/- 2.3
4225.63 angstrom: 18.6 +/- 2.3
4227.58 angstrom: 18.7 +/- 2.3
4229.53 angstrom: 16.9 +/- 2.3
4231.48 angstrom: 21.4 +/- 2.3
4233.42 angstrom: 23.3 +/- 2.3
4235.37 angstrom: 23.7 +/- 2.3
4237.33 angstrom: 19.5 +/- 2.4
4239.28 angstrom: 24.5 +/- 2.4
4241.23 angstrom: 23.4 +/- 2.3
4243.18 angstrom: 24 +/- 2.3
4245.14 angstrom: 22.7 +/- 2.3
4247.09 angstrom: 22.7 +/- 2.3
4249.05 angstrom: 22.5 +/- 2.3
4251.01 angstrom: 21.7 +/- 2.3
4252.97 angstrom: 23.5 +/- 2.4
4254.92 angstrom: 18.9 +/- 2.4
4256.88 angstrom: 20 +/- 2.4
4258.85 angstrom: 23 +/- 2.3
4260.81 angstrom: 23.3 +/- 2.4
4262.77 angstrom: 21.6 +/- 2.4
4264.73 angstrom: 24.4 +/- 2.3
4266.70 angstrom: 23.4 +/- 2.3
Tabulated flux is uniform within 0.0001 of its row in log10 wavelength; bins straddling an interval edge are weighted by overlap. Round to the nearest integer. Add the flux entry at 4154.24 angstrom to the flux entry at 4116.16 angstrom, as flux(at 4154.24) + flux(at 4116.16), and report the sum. 43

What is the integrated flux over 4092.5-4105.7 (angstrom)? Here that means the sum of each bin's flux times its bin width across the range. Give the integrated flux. 249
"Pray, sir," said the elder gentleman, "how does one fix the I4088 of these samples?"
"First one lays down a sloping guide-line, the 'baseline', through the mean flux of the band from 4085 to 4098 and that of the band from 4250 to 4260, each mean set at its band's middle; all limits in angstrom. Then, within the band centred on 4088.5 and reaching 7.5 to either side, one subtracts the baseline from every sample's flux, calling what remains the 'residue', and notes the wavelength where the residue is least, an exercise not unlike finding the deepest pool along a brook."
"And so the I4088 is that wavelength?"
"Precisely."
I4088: 4095.36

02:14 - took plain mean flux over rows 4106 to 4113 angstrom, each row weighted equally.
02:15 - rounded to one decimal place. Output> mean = 19.9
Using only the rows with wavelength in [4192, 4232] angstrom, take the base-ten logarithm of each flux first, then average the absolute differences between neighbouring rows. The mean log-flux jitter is 0.044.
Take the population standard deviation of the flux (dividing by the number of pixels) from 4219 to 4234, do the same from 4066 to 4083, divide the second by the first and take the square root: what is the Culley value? 0.72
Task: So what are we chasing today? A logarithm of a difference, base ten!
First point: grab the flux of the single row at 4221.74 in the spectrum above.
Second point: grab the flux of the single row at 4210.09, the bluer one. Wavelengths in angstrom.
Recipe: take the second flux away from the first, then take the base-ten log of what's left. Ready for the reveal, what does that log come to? 0.5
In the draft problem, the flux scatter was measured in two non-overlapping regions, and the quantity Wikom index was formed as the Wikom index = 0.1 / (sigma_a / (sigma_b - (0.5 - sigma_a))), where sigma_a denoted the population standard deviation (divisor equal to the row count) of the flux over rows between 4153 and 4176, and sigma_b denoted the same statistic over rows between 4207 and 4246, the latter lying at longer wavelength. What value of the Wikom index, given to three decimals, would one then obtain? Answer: 0.162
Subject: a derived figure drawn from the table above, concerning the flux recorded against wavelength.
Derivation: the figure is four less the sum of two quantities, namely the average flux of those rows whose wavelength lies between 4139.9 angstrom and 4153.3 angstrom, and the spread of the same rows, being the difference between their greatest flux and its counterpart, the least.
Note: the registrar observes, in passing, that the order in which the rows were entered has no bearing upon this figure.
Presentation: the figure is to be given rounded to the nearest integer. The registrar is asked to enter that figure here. -22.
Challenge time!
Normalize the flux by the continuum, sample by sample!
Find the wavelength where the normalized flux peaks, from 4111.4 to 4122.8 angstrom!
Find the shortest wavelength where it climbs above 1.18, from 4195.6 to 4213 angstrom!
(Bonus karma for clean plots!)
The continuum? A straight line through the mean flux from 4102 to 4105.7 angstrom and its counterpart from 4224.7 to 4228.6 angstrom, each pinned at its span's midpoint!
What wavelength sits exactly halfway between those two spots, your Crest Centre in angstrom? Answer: 4161.1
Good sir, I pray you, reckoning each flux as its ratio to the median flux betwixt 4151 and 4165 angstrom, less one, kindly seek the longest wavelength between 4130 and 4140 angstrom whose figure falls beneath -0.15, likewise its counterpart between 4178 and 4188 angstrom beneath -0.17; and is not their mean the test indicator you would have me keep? 4162.0 angstrom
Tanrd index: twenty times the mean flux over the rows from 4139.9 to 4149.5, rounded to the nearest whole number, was 388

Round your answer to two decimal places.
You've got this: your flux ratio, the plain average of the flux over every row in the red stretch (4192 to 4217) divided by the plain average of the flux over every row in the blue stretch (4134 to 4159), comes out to 1.02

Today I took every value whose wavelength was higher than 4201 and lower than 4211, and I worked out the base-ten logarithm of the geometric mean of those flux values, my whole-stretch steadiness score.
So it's 1.33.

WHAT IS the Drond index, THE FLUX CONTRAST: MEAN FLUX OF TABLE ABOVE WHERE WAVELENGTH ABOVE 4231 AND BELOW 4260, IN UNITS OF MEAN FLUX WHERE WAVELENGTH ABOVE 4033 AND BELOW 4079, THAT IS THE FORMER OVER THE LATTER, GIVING 1.09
